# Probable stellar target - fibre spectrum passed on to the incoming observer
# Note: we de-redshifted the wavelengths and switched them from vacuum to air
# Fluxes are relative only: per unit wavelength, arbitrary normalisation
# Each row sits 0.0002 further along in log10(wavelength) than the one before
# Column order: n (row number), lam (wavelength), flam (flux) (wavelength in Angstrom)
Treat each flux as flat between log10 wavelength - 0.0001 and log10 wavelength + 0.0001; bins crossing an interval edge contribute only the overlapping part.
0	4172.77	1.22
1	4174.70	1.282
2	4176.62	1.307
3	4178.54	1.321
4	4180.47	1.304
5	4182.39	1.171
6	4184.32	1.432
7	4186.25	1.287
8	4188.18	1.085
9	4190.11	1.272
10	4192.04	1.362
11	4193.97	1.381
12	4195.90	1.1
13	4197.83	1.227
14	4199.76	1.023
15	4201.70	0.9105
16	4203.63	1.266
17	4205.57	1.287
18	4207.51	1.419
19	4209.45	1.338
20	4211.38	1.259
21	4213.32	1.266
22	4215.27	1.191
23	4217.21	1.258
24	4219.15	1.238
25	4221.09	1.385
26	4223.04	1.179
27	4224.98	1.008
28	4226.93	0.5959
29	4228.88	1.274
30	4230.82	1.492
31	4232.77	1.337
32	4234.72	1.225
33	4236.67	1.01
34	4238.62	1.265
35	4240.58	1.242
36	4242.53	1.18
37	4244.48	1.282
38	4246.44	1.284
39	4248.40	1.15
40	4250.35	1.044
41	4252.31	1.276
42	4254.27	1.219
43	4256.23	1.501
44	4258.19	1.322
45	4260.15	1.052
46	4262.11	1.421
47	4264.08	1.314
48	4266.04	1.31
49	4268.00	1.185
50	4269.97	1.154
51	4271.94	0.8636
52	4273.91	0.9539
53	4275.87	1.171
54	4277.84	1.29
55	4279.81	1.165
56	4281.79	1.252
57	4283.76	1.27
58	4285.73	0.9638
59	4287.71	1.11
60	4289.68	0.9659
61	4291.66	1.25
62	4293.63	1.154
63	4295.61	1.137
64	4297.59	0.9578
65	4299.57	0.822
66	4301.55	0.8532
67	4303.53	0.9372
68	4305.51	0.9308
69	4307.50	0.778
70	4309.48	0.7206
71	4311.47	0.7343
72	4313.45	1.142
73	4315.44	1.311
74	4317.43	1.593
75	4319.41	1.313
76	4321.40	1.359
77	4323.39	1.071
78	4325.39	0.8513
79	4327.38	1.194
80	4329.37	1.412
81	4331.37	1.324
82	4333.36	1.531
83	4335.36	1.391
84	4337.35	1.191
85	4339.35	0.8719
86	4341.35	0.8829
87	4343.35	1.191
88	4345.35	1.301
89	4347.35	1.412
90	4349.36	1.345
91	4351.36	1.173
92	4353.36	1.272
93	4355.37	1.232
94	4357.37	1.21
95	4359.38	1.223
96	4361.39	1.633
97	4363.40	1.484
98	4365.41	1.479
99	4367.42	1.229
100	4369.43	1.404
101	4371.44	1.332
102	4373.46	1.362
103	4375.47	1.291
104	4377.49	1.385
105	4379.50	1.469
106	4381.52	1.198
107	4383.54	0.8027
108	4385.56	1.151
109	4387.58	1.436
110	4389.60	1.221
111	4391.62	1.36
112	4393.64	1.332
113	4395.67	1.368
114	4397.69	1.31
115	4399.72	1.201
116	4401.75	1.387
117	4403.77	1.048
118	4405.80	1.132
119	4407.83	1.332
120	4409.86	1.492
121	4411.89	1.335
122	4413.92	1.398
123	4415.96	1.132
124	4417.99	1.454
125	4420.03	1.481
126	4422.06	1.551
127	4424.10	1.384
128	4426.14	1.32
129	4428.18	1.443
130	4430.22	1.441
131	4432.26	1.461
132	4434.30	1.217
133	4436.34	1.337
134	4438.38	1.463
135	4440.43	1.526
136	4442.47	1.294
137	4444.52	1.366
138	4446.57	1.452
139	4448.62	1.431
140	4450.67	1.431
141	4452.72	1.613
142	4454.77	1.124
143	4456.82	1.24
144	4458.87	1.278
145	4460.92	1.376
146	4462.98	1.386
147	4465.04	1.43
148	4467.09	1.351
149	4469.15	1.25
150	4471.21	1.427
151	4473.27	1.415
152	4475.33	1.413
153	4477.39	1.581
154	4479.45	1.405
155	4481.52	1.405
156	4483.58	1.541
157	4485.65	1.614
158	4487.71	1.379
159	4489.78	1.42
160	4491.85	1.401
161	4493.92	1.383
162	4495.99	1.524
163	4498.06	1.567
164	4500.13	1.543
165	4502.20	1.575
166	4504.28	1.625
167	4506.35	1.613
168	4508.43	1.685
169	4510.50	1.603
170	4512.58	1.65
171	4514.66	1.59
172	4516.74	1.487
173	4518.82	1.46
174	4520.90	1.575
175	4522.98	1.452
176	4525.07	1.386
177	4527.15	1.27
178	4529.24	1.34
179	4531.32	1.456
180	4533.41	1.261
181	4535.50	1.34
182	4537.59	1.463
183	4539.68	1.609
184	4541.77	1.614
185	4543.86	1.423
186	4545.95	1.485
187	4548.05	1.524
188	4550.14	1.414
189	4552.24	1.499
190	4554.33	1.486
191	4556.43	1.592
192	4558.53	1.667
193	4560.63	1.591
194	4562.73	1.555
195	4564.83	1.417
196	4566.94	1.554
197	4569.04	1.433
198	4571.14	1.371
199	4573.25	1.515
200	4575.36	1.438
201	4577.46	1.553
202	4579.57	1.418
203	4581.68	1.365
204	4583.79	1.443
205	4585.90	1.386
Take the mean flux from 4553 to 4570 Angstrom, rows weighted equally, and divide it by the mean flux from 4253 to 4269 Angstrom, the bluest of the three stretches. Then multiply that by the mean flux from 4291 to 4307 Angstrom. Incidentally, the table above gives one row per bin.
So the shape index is 1.2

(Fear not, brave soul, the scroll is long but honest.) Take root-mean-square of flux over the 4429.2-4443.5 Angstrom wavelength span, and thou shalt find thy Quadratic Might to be 1.40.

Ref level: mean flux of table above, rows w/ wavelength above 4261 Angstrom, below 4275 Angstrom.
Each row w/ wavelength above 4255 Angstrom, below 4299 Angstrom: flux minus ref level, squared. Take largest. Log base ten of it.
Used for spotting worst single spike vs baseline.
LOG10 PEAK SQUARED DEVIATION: -0.96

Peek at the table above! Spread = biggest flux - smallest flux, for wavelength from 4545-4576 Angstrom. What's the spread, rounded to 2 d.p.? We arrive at 0.30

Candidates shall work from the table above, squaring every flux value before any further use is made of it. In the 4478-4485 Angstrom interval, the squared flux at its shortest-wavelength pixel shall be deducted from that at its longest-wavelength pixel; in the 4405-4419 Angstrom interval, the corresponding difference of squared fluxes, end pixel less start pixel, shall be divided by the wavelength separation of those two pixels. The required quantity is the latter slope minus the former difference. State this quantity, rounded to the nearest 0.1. -0.3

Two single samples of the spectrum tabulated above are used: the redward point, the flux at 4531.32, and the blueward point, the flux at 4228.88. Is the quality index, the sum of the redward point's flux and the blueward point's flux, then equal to 2.73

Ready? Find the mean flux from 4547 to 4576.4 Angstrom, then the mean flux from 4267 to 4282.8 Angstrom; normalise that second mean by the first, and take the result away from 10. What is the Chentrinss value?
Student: 9.25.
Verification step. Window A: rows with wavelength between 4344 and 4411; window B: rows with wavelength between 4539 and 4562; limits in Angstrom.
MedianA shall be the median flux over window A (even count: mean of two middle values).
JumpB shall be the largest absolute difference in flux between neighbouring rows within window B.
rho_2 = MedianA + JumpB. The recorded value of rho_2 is 1.52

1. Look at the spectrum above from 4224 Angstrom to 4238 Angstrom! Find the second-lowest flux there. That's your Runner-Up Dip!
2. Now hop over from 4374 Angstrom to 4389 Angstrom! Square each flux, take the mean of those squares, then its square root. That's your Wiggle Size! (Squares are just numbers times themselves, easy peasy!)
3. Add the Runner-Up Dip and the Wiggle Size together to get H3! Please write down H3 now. 2.27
